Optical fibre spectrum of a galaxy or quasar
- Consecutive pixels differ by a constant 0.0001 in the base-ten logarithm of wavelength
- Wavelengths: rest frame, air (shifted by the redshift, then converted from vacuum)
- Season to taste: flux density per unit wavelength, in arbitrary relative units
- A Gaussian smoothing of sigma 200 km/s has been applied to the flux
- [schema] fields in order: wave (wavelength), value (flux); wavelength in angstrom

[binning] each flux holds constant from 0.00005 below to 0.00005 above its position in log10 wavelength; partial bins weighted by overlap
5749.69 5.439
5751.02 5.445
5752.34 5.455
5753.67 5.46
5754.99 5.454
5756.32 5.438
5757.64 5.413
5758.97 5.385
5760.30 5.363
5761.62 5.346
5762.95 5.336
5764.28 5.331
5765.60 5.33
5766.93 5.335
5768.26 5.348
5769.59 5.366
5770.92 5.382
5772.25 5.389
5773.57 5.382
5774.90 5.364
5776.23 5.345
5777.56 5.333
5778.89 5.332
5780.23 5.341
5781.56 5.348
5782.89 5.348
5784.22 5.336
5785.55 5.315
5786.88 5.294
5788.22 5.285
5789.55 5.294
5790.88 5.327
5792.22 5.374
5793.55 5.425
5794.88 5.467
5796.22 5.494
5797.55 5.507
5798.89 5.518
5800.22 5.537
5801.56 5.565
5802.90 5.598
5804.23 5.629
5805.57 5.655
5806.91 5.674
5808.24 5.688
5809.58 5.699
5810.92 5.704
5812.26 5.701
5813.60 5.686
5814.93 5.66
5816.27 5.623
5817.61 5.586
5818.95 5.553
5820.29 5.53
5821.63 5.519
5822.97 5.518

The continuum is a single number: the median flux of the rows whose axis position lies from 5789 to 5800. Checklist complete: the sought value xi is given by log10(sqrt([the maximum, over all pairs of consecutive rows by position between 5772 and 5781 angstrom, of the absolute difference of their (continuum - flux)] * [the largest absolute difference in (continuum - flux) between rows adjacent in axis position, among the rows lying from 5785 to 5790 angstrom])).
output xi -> -1.70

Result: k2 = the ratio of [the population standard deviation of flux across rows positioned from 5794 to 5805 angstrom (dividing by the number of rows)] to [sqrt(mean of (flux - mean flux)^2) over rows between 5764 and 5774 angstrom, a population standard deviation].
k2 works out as 2.2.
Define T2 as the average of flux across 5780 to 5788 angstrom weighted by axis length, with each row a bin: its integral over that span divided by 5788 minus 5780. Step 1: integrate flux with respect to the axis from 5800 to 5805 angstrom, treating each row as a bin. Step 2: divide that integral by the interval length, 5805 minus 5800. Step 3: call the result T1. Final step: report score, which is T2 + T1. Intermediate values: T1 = 5.58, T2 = 5.33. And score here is 10.91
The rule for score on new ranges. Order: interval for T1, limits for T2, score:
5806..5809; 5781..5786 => 11.03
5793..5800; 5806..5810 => 11.18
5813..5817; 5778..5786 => 11.00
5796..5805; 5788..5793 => 10.88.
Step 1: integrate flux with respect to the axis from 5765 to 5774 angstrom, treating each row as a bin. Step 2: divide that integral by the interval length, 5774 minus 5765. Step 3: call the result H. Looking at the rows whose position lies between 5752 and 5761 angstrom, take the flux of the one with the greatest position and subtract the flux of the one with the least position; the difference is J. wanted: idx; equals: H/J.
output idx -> -58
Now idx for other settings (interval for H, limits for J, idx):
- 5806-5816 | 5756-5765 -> -53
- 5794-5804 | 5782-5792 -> -263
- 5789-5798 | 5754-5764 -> -46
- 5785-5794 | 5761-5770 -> 266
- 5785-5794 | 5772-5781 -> -111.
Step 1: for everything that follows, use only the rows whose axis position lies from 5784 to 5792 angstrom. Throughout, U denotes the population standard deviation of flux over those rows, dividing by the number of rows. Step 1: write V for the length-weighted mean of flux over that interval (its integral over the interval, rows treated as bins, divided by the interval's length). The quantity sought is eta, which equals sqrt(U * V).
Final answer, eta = 0.32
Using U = 0.019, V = 5.31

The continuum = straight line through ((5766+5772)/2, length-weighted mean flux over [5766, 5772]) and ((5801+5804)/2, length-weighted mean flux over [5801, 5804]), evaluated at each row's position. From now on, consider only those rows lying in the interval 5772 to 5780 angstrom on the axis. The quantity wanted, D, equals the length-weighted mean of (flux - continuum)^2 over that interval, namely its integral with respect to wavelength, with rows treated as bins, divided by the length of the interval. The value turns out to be 0.00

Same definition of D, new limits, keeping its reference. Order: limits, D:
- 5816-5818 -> 0.01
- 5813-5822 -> 0.02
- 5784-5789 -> 0.03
